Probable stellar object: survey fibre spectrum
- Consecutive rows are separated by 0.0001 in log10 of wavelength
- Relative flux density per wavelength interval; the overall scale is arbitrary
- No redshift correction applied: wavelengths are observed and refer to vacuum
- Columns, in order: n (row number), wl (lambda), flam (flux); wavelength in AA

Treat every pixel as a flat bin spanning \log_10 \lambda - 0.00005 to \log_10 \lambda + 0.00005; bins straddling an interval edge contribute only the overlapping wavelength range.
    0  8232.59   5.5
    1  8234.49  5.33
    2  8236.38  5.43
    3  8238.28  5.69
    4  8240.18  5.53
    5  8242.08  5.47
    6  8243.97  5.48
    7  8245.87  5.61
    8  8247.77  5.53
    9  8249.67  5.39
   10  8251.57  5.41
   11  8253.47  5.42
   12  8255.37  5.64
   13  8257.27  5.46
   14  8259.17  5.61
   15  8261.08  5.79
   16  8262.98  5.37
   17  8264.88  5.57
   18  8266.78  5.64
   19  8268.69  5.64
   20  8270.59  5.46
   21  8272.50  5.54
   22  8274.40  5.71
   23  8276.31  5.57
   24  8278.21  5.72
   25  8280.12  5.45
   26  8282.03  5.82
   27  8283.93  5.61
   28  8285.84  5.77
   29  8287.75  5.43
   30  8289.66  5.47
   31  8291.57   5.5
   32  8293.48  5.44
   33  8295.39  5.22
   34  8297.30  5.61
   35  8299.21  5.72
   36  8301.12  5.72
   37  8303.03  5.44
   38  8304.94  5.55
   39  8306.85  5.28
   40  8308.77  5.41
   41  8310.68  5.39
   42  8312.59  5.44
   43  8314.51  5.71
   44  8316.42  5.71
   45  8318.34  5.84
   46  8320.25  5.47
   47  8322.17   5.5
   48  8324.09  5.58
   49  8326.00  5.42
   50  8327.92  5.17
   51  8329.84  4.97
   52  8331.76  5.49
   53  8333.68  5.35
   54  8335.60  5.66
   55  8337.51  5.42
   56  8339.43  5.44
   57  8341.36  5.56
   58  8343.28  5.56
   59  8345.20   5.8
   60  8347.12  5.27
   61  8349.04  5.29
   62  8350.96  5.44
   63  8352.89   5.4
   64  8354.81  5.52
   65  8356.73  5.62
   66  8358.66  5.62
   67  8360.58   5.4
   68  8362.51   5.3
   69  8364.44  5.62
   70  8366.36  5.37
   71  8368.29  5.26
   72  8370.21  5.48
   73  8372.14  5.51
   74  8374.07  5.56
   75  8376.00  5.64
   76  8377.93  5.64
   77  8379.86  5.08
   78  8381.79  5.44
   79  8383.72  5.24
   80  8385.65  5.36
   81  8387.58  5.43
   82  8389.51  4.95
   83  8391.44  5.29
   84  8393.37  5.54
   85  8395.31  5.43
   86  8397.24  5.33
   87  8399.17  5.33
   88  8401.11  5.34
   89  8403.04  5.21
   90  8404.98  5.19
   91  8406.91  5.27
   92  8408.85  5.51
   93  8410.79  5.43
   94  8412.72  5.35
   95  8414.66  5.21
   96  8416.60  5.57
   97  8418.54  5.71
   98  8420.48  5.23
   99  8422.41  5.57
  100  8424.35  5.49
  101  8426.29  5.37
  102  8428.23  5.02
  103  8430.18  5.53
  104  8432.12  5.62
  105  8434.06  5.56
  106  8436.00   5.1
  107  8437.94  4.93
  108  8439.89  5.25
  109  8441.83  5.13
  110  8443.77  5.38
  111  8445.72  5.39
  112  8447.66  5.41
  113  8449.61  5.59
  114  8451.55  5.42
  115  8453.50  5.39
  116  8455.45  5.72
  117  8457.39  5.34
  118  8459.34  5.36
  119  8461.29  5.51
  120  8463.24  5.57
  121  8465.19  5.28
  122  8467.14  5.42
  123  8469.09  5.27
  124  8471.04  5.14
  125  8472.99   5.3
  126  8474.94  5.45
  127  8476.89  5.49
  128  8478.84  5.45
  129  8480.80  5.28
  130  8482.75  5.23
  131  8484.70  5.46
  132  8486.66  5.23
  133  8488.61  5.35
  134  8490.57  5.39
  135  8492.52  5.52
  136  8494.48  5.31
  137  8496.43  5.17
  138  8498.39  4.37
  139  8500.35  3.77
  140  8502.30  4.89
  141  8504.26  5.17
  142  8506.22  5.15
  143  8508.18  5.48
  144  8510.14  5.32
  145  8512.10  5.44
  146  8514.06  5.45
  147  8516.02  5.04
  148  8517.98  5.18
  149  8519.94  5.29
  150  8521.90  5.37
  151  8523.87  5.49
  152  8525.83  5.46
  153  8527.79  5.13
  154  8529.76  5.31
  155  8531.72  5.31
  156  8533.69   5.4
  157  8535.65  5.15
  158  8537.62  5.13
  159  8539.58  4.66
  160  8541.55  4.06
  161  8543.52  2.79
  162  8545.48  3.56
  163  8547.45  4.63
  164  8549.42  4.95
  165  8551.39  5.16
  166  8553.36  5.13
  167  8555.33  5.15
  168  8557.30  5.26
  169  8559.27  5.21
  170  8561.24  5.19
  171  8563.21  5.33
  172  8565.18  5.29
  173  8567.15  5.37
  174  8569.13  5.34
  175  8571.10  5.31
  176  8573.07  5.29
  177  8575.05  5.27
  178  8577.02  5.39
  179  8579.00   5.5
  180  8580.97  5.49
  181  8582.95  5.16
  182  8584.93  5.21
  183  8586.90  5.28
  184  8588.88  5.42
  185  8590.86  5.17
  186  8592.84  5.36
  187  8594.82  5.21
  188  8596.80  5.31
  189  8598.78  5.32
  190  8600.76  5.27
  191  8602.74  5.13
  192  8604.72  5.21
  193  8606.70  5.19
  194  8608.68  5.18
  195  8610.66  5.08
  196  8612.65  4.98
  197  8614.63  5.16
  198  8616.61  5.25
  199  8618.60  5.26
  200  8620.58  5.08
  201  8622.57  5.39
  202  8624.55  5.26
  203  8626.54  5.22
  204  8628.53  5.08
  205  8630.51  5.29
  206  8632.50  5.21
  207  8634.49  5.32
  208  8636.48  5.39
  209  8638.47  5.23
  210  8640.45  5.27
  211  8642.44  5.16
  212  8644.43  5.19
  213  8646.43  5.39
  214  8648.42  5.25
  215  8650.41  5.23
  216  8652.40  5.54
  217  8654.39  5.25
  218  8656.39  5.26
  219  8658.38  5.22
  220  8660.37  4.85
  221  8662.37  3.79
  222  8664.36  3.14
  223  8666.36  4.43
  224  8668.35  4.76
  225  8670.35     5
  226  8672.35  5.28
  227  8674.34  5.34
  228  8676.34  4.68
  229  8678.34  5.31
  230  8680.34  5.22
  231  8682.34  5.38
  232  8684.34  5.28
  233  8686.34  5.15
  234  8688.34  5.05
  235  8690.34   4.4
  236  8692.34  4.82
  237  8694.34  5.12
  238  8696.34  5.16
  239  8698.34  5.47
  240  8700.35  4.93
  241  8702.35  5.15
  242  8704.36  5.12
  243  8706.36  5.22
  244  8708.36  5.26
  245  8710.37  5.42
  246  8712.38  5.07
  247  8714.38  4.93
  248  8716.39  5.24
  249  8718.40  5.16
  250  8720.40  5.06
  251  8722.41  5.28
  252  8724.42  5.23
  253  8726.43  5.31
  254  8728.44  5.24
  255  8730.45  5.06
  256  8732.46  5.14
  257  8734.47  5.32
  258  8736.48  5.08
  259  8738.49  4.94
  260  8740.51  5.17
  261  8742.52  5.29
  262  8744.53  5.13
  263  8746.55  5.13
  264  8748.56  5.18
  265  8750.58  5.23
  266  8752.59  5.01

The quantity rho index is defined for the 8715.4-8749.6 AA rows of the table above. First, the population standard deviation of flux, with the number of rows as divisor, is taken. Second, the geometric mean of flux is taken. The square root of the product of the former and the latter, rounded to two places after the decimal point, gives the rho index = 0.72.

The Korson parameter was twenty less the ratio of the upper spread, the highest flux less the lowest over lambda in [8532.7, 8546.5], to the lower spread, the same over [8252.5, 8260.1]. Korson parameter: 8.1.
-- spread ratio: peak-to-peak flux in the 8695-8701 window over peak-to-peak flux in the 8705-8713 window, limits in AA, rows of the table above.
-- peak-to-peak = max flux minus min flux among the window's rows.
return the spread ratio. 1.5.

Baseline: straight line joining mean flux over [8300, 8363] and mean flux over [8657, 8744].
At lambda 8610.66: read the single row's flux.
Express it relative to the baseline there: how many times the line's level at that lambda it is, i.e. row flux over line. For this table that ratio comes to 0.99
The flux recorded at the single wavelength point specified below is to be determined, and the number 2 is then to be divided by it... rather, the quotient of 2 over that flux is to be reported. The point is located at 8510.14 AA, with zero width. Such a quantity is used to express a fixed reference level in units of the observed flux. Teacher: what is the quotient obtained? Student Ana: 0.376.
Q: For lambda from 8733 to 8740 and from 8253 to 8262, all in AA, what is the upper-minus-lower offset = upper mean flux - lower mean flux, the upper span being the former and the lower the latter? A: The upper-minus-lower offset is -0.47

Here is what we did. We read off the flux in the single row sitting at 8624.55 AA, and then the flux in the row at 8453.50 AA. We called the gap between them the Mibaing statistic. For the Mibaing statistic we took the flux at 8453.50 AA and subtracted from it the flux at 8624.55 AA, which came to 0.13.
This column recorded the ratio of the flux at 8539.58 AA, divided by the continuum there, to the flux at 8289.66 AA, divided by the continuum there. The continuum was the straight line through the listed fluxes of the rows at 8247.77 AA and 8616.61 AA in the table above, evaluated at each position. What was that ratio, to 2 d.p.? 0.88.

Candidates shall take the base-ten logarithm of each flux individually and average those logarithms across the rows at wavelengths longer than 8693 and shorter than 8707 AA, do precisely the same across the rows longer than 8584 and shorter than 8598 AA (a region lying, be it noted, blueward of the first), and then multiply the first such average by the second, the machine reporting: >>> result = 0.515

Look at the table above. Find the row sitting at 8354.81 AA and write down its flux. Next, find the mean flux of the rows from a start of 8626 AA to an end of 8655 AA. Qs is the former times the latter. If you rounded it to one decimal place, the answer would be 29.1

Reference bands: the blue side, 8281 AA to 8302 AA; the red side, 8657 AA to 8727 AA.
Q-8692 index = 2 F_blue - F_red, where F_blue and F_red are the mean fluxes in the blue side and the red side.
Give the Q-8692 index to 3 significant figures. 6.14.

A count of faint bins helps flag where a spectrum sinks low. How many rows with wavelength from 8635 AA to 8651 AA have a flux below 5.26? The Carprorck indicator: 5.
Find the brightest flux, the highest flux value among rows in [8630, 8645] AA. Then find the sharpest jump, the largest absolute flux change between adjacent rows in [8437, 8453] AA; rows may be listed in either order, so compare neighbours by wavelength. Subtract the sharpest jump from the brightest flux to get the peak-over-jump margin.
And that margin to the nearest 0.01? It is 5.07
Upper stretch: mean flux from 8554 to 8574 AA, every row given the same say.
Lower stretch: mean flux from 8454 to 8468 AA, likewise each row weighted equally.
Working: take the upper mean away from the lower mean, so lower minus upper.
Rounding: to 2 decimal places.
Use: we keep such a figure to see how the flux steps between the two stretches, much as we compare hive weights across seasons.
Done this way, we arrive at 0.18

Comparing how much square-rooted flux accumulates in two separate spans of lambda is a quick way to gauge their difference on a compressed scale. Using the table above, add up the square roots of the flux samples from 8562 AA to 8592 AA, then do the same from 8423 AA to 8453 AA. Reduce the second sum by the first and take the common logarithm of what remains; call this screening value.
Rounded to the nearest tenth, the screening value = -1.1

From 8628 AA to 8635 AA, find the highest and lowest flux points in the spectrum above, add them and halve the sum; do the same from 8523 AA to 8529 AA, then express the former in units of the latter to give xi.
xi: 0.979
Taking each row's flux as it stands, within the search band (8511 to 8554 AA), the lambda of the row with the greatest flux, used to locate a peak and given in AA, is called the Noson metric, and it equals 8523.87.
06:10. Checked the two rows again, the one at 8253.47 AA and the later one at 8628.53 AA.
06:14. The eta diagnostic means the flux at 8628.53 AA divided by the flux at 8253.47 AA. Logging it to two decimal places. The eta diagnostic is 0.94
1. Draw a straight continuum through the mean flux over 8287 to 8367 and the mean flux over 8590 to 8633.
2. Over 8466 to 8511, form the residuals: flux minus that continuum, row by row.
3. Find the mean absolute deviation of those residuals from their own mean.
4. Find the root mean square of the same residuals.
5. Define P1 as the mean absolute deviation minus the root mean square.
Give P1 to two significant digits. -0.17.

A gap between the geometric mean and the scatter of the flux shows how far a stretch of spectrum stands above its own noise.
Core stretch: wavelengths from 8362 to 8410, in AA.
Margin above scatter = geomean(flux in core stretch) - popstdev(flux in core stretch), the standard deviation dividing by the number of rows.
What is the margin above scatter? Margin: 5.2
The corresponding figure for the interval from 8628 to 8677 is 4.5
